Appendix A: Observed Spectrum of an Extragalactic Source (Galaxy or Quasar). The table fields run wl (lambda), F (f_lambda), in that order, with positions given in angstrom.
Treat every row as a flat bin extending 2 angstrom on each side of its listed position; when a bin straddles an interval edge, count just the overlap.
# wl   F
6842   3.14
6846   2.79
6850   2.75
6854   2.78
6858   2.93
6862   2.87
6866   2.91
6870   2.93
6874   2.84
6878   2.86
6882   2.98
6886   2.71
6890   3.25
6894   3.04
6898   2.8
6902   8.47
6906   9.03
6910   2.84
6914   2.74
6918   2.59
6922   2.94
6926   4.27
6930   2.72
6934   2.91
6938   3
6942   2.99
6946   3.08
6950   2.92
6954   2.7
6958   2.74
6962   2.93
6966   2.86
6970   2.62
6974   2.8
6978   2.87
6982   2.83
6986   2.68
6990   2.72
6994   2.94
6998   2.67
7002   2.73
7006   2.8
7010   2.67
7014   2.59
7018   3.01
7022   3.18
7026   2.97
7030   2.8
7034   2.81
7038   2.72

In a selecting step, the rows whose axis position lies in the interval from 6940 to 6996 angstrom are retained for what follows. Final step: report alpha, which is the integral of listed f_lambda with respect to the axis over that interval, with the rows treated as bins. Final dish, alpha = 159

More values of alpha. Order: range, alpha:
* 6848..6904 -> 184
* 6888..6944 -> 214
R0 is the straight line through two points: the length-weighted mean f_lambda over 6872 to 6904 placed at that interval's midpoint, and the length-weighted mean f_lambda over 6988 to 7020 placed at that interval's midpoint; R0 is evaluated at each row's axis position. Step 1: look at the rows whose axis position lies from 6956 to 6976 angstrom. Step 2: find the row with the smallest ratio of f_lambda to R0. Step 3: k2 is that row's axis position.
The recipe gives 6970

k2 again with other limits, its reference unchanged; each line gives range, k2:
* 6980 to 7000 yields 6986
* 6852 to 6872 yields 6854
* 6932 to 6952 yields 6934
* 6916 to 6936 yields 6918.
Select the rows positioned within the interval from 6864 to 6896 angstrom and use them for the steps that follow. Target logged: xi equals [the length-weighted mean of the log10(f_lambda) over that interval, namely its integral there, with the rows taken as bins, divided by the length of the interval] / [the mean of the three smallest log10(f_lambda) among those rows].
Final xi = 1.05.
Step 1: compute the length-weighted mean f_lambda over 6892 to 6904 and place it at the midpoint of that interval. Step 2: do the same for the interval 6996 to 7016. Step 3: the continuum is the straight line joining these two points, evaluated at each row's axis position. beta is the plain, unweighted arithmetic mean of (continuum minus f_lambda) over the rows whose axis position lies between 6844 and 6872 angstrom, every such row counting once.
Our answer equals 2.7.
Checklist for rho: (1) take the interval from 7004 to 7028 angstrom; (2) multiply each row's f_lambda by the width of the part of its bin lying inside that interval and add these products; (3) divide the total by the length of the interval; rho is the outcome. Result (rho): 2.87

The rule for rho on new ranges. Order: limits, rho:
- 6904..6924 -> 4.03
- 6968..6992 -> 2.75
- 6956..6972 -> 2.79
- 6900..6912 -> 6.78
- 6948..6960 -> 2.79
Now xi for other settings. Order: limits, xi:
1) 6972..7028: 1.06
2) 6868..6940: 1.22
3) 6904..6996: 1.15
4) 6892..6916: 1.38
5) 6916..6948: 1.10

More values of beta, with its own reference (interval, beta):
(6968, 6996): 0.4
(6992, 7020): -0.1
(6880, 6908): 0.2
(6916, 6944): 1.1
